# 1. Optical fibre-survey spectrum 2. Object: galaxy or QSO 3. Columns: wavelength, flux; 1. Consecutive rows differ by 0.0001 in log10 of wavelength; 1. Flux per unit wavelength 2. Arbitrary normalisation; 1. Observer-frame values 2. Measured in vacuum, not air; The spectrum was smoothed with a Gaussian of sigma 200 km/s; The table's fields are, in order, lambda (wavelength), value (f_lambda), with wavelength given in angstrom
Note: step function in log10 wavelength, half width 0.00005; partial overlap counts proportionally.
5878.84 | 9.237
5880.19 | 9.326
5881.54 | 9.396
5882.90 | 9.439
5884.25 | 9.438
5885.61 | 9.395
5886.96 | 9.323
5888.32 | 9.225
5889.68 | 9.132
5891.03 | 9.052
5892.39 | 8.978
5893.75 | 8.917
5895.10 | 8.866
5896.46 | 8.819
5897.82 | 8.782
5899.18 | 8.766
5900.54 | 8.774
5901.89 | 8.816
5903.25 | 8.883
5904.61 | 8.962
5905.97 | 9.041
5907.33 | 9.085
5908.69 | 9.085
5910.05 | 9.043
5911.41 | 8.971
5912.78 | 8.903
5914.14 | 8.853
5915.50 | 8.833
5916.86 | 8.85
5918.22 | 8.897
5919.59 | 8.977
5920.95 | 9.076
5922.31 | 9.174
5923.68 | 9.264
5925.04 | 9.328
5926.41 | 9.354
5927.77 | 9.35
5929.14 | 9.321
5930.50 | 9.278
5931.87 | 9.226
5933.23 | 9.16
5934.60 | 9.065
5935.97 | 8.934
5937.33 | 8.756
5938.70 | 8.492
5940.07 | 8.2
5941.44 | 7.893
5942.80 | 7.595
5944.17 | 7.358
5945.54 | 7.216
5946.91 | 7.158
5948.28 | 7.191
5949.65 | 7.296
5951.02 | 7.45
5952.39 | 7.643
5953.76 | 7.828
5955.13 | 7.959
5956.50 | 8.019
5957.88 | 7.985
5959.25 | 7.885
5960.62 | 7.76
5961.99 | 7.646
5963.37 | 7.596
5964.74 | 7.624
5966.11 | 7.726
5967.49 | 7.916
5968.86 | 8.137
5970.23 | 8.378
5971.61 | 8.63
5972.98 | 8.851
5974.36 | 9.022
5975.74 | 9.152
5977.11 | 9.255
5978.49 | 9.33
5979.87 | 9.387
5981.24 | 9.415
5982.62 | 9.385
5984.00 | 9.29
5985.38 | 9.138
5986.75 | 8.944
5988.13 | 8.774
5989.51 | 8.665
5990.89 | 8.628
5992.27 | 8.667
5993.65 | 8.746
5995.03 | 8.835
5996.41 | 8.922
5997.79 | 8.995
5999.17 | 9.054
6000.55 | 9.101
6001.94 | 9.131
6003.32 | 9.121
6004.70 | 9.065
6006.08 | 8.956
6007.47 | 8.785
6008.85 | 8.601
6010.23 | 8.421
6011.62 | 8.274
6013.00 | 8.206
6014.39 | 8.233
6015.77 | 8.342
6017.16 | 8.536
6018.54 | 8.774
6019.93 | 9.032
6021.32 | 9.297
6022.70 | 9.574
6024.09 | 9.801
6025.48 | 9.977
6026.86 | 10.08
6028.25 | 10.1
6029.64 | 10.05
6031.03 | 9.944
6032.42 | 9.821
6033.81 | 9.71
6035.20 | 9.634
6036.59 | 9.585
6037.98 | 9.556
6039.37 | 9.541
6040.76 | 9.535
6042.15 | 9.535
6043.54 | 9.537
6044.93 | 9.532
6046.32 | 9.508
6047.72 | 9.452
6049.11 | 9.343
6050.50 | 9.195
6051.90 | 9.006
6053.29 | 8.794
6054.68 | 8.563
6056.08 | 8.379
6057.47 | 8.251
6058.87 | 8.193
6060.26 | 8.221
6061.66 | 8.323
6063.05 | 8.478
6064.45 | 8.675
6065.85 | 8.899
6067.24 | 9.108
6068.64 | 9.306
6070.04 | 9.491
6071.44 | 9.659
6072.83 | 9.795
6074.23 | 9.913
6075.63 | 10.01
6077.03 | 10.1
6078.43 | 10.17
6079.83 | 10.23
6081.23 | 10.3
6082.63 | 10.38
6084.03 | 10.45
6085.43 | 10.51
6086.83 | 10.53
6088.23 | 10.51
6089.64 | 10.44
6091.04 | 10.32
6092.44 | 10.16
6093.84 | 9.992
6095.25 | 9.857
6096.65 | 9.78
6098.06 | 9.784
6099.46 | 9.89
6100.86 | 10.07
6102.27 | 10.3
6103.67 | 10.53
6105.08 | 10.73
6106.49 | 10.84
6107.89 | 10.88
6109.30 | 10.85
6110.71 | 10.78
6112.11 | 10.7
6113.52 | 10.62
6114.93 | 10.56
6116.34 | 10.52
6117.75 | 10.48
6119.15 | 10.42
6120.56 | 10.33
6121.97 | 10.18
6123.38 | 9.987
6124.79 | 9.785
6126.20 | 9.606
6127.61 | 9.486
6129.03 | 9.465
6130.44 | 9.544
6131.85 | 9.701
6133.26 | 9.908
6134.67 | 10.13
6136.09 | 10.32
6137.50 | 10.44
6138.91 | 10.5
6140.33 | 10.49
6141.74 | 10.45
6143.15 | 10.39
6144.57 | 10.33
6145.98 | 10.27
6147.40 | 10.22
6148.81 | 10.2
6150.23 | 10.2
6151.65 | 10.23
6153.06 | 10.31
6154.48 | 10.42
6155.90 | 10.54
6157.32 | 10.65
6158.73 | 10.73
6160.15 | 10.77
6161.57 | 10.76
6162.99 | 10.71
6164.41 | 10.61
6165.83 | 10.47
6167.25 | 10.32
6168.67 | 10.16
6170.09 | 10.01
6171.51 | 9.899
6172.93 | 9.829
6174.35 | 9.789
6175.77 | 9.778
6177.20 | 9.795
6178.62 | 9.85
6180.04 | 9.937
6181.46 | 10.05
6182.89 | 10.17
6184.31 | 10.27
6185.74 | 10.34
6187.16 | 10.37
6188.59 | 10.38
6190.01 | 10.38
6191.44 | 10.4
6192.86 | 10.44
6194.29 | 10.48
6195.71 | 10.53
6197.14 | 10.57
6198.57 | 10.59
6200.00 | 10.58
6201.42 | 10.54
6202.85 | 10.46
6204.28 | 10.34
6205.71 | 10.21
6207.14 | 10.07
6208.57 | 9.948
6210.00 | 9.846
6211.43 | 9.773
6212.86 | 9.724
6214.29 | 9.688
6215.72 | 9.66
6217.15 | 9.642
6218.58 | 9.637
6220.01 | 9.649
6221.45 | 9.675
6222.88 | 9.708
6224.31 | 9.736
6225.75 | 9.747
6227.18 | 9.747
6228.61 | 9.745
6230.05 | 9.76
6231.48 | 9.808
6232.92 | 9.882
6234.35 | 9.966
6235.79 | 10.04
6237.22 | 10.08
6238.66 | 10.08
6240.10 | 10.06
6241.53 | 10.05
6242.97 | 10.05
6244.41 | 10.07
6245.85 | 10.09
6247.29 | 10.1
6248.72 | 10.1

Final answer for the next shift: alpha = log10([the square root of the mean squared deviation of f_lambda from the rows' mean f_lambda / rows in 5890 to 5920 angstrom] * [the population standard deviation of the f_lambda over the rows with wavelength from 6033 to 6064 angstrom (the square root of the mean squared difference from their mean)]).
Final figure -1.26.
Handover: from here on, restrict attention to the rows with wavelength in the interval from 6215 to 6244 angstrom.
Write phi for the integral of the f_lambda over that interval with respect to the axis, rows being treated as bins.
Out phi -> 285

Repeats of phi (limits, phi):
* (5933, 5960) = 214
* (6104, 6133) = 298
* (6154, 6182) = 287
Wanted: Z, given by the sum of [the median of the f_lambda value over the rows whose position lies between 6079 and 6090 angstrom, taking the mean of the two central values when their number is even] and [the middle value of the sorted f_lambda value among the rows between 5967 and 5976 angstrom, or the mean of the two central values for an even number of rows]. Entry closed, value 19.1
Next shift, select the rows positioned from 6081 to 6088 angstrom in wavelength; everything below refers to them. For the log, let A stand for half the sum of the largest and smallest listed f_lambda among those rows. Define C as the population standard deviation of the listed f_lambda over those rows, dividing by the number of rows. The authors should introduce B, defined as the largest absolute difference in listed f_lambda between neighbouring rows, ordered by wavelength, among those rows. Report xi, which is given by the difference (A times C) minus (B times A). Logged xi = 0.05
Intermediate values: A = 10.4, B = 0.080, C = 0.085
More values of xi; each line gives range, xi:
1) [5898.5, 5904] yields -0.18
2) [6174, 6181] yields -0.28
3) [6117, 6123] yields -0.38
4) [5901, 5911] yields 0.16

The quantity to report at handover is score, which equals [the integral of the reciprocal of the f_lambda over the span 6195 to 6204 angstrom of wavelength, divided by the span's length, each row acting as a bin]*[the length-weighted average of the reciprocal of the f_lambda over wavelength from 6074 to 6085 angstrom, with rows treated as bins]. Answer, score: 0.0093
